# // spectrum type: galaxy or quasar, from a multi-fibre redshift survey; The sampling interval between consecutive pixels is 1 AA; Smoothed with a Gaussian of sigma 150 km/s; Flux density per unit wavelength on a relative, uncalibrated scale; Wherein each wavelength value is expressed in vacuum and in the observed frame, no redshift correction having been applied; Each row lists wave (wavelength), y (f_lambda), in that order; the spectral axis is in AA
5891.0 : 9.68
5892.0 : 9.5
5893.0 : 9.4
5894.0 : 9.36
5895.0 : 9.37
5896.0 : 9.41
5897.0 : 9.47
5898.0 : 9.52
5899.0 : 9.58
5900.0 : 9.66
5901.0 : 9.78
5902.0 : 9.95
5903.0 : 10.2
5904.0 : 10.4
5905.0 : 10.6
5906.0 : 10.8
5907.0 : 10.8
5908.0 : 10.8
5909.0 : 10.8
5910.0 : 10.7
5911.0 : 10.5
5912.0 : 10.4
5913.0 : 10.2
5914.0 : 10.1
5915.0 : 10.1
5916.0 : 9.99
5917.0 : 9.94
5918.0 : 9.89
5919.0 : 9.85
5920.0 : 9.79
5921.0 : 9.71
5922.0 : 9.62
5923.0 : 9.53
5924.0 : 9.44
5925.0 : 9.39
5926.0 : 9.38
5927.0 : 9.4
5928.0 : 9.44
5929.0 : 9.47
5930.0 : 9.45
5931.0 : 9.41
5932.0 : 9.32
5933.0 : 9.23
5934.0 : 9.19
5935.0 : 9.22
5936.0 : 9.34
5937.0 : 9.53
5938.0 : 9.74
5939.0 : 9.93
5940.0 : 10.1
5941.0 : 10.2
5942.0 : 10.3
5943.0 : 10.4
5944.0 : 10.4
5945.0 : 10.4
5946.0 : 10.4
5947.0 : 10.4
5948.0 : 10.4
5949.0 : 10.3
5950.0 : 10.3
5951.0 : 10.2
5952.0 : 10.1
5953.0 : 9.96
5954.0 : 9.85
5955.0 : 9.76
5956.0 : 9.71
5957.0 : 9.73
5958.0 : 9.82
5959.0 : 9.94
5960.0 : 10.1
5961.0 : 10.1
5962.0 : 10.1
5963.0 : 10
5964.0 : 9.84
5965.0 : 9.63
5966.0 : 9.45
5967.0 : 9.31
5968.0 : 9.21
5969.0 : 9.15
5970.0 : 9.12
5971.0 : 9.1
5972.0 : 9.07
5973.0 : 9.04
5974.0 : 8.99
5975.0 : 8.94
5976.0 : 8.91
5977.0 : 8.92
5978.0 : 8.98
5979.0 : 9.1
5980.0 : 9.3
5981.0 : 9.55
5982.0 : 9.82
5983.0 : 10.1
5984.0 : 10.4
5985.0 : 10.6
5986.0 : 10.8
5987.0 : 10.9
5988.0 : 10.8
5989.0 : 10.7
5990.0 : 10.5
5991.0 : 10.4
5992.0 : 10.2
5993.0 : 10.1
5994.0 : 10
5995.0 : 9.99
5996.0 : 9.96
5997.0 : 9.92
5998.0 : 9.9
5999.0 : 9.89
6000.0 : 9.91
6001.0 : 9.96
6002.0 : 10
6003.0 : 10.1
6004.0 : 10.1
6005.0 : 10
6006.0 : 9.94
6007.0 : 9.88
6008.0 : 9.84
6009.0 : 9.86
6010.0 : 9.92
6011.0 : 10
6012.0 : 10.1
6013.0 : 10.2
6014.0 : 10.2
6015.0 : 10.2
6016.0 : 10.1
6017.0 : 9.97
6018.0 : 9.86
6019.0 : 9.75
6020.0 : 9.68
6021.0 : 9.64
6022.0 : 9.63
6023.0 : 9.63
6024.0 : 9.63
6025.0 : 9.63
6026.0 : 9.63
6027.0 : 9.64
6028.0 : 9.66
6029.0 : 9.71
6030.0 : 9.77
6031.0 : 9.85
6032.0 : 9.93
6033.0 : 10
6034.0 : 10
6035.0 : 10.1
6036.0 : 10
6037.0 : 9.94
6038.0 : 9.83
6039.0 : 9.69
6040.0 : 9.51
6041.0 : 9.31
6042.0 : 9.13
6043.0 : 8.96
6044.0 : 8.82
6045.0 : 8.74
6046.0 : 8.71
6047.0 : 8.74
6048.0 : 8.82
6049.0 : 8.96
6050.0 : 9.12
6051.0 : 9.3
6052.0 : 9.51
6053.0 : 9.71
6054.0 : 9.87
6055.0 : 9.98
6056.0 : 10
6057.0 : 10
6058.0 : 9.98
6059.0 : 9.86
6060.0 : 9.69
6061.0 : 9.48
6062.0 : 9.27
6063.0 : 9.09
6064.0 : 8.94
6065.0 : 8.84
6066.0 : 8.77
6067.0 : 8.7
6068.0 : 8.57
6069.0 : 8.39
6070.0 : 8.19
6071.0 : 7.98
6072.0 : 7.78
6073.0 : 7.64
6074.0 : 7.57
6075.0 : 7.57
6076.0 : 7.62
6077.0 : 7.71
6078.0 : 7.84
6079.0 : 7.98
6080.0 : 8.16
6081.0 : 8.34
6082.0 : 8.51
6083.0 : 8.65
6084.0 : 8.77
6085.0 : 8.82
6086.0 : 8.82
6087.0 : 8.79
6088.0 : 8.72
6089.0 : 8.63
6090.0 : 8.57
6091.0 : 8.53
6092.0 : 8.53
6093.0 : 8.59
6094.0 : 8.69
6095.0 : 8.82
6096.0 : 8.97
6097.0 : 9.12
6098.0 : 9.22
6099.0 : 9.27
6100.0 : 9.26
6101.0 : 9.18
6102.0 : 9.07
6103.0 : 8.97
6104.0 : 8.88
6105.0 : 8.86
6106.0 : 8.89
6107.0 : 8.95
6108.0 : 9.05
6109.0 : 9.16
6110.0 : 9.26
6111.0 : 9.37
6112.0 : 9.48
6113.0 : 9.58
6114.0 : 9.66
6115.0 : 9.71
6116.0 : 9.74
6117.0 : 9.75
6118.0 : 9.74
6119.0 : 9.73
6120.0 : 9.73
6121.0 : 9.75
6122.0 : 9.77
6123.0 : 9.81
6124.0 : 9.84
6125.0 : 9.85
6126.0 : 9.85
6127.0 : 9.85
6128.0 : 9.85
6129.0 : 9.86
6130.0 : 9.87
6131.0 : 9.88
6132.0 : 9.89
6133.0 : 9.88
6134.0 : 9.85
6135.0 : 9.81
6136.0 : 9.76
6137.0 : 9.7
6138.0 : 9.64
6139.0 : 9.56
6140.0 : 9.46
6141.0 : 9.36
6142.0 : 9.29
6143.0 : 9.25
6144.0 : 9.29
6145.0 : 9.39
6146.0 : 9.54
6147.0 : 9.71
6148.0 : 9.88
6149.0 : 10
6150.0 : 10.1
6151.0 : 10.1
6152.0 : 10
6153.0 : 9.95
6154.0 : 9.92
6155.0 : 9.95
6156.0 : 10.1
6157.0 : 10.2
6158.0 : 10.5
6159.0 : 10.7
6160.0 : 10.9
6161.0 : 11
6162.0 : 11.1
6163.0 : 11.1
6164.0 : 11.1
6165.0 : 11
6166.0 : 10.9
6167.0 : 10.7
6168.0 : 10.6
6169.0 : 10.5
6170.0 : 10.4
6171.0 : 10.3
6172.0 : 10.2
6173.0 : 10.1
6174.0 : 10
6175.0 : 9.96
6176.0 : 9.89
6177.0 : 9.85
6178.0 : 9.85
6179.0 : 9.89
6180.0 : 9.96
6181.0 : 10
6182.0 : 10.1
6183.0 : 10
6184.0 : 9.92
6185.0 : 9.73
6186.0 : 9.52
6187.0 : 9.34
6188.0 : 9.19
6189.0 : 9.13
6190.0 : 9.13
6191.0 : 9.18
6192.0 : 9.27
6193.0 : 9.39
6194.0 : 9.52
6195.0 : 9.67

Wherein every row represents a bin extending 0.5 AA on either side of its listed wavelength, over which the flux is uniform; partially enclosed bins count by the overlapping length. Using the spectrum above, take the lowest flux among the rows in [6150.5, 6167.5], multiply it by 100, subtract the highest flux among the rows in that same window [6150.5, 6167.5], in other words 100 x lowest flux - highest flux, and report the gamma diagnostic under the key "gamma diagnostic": 981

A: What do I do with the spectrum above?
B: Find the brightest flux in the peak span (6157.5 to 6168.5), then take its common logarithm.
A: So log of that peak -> 1.045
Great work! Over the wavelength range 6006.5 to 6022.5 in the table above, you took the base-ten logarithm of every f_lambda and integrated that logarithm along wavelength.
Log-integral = 15.9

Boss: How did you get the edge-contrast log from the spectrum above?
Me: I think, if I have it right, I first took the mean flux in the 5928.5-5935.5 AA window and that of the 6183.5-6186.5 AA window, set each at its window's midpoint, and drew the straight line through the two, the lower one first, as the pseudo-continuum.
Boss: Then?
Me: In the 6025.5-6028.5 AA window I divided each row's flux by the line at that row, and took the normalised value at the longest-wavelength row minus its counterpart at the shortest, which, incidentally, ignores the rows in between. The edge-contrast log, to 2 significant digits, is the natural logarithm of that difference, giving -5.9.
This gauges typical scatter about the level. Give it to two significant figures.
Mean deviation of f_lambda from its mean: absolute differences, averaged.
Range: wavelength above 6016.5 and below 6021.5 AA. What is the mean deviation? 0.11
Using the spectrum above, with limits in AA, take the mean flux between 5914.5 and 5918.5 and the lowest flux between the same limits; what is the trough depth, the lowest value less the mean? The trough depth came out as -0.09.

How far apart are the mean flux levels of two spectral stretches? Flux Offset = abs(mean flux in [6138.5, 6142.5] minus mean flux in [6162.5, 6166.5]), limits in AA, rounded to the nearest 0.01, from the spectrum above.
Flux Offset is 1.61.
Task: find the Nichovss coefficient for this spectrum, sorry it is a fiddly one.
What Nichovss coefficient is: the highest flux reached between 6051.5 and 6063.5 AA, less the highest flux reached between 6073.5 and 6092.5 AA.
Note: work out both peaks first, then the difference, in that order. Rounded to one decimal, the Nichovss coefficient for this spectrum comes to 1.2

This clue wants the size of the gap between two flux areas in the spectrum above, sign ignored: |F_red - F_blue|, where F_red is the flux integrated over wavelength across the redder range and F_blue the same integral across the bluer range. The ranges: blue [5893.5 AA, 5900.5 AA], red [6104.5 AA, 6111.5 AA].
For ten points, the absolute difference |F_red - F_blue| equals 2.8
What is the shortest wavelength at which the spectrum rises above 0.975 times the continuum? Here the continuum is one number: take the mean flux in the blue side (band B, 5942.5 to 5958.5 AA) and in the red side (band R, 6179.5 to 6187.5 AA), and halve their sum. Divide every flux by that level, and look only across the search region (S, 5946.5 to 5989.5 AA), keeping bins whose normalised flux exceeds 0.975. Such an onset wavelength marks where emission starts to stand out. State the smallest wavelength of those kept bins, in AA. 5947.0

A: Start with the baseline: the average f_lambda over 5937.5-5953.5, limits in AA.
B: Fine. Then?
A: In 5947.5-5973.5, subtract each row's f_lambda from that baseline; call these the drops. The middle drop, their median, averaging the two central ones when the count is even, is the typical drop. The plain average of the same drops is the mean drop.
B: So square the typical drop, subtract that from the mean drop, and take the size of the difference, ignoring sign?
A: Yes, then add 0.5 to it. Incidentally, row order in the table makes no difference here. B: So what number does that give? 0.826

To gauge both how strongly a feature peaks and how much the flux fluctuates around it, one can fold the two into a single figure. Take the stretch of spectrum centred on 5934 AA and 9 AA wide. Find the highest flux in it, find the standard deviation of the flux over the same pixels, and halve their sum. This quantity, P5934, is 5.0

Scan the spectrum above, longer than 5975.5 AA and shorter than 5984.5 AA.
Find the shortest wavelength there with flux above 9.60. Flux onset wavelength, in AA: 5982.0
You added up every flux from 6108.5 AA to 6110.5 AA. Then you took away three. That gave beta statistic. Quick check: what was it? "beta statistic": 15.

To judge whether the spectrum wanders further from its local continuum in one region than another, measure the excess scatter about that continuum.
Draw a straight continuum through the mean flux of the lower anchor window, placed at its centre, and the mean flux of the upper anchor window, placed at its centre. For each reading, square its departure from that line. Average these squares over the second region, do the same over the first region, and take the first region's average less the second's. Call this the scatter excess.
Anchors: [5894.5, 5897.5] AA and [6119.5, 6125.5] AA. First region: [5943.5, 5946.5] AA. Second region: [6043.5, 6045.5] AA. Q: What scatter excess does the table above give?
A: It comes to 0.033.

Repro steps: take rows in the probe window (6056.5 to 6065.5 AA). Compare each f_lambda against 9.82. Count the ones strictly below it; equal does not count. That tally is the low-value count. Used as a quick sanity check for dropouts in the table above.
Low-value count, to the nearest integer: 6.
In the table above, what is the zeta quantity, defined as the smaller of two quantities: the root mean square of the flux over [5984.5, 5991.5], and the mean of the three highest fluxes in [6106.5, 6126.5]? 9.85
